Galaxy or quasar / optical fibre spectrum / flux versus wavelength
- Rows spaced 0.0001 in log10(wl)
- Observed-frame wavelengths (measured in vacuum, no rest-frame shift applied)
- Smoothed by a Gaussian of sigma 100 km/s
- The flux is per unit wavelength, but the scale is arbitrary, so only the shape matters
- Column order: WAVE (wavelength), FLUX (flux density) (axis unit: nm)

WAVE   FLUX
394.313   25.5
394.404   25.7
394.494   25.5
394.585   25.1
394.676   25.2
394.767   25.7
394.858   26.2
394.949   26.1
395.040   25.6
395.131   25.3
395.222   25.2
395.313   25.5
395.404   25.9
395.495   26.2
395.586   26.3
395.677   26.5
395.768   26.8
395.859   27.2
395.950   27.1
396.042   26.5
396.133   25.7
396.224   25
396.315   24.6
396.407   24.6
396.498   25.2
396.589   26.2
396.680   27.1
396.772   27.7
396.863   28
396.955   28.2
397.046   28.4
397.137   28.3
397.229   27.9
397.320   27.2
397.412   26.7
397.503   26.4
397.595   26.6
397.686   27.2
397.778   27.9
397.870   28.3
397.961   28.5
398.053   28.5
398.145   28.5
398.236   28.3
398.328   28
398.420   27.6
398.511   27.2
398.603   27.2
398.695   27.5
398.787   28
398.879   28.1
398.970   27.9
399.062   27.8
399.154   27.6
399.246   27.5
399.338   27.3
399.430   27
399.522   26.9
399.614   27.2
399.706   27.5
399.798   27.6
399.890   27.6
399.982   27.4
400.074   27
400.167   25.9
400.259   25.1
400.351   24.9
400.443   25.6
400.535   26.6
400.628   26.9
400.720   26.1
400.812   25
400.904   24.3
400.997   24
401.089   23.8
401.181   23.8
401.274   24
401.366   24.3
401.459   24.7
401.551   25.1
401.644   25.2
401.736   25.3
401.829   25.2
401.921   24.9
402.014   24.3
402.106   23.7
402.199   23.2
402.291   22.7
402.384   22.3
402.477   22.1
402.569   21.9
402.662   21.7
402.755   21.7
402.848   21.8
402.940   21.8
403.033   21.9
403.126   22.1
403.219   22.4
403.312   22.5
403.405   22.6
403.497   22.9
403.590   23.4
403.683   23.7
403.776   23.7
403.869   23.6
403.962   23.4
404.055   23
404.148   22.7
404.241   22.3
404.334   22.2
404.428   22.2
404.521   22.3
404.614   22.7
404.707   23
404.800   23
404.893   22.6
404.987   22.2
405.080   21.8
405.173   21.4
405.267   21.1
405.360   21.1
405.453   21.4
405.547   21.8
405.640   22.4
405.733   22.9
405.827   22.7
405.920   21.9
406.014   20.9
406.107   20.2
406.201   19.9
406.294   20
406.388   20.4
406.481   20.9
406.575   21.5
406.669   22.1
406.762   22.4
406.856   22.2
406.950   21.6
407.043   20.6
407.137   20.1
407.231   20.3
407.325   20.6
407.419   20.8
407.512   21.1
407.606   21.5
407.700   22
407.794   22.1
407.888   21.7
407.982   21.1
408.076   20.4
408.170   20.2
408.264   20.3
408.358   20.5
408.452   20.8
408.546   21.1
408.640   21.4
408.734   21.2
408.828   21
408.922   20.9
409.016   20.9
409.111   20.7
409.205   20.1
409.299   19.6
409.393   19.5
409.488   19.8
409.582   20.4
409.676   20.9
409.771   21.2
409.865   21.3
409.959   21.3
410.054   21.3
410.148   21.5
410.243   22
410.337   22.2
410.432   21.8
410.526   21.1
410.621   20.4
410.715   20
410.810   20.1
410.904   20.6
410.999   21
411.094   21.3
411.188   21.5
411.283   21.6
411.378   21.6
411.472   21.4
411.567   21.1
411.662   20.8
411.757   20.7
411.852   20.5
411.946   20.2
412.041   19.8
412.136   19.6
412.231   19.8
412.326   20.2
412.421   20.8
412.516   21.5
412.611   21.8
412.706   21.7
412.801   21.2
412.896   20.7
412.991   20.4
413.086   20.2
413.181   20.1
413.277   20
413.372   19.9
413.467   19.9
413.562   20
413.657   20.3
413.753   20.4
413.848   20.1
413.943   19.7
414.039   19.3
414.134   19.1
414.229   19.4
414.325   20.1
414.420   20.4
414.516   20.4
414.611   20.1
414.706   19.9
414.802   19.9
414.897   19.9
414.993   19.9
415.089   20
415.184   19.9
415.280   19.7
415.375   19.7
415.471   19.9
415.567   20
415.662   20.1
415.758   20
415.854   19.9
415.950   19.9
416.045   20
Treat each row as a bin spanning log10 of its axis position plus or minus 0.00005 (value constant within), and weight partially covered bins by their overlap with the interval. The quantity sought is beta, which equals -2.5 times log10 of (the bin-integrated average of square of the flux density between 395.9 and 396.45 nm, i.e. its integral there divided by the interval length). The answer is -7.04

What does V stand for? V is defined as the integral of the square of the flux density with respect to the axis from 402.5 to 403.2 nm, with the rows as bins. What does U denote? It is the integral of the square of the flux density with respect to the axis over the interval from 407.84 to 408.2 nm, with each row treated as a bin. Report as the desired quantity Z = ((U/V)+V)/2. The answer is 168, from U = 157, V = 335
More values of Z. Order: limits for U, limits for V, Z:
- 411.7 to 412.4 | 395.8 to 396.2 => 141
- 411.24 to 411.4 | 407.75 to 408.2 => 101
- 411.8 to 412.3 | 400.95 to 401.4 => 130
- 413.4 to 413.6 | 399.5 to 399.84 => 127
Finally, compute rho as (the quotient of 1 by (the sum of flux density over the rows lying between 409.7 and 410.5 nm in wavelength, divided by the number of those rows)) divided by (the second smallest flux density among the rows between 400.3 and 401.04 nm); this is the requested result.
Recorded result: 0.0019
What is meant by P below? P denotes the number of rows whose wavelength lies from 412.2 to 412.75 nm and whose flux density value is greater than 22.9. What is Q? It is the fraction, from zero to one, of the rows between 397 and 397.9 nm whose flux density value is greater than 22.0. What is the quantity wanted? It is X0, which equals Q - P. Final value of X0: 1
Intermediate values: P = 0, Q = 1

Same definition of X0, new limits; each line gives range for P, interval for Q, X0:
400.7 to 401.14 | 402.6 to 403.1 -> -5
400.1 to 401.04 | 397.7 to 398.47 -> -9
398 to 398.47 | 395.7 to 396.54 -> -4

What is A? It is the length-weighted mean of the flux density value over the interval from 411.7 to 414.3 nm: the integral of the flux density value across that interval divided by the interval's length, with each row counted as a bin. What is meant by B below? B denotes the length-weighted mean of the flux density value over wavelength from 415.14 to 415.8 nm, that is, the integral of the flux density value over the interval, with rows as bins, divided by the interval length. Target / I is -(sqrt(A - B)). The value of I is -0.6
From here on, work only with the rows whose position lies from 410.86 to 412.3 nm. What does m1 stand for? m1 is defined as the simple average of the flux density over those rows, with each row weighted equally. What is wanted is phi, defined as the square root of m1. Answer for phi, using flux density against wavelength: 4.6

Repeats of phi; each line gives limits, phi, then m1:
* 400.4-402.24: 5.0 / 25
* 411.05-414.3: 4.5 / 20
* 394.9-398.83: 5.2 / 27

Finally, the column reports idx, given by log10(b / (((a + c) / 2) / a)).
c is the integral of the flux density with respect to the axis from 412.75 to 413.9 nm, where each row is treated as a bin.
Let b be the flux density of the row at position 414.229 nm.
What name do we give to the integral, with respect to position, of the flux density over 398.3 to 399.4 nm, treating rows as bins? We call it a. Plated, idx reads 1.34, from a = 30.4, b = 19.4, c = 23.3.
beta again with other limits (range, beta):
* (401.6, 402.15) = -6.97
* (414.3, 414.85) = -6.52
